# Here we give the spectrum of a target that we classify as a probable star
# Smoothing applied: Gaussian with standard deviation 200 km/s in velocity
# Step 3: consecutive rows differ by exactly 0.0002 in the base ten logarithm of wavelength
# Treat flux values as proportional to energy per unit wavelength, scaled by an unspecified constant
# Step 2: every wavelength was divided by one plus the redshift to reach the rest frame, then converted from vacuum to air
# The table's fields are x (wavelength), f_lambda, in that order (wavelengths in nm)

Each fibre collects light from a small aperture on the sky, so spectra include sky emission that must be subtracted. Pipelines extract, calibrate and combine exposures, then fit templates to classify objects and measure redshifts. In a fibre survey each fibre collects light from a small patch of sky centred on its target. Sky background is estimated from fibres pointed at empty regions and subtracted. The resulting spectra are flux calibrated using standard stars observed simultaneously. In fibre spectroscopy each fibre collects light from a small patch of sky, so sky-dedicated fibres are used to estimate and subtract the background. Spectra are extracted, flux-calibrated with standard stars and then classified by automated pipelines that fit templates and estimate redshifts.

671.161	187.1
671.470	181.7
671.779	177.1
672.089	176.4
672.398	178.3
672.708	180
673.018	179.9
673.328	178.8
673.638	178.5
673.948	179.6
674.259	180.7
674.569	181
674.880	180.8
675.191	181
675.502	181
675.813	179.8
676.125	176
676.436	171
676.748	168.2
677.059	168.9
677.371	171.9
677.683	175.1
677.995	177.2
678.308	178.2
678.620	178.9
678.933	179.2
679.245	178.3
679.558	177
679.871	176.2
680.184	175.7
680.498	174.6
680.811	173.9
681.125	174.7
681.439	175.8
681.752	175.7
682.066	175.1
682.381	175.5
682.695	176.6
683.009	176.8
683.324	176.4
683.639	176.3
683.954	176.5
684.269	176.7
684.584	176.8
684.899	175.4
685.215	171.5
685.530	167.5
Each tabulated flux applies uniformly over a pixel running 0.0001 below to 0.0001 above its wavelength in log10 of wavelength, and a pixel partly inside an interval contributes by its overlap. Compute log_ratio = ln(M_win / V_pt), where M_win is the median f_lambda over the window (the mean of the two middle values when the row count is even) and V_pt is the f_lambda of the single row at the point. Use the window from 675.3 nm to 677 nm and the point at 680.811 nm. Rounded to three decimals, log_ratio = 0.012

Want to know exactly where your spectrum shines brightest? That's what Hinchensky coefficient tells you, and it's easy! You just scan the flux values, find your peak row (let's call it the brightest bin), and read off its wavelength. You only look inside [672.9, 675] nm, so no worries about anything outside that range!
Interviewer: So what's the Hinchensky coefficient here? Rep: 674.569 nm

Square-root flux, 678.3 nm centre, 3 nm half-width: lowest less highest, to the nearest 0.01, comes -0.48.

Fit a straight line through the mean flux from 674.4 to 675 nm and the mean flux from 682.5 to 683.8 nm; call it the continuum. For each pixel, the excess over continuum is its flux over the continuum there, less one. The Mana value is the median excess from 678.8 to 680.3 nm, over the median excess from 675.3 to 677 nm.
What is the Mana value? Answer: 0.34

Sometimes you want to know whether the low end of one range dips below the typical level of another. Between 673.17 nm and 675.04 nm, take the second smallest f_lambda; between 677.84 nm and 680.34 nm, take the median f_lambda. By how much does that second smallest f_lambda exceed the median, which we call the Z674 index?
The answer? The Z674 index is 1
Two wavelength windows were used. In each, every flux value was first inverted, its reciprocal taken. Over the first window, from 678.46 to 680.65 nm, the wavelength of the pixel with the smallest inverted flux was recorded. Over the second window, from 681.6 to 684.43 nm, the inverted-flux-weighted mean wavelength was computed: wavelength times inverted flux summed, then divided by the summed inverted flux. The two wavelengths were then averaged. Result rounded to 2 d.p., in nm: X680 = 680.97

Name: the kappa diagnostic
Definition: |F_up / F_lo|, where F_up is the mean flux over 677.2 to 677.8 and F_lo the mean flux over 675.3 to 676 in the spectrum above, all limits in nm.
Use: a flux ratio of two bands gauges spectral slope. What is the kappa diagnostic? 0.96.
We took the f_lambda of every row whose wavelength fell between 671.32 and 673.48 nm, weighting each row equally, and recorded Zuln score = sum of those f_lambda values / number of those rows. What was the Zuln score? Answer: 178.9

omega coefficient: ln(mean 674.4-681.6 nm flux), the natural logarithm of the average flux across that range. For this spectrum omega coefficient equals 5.17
